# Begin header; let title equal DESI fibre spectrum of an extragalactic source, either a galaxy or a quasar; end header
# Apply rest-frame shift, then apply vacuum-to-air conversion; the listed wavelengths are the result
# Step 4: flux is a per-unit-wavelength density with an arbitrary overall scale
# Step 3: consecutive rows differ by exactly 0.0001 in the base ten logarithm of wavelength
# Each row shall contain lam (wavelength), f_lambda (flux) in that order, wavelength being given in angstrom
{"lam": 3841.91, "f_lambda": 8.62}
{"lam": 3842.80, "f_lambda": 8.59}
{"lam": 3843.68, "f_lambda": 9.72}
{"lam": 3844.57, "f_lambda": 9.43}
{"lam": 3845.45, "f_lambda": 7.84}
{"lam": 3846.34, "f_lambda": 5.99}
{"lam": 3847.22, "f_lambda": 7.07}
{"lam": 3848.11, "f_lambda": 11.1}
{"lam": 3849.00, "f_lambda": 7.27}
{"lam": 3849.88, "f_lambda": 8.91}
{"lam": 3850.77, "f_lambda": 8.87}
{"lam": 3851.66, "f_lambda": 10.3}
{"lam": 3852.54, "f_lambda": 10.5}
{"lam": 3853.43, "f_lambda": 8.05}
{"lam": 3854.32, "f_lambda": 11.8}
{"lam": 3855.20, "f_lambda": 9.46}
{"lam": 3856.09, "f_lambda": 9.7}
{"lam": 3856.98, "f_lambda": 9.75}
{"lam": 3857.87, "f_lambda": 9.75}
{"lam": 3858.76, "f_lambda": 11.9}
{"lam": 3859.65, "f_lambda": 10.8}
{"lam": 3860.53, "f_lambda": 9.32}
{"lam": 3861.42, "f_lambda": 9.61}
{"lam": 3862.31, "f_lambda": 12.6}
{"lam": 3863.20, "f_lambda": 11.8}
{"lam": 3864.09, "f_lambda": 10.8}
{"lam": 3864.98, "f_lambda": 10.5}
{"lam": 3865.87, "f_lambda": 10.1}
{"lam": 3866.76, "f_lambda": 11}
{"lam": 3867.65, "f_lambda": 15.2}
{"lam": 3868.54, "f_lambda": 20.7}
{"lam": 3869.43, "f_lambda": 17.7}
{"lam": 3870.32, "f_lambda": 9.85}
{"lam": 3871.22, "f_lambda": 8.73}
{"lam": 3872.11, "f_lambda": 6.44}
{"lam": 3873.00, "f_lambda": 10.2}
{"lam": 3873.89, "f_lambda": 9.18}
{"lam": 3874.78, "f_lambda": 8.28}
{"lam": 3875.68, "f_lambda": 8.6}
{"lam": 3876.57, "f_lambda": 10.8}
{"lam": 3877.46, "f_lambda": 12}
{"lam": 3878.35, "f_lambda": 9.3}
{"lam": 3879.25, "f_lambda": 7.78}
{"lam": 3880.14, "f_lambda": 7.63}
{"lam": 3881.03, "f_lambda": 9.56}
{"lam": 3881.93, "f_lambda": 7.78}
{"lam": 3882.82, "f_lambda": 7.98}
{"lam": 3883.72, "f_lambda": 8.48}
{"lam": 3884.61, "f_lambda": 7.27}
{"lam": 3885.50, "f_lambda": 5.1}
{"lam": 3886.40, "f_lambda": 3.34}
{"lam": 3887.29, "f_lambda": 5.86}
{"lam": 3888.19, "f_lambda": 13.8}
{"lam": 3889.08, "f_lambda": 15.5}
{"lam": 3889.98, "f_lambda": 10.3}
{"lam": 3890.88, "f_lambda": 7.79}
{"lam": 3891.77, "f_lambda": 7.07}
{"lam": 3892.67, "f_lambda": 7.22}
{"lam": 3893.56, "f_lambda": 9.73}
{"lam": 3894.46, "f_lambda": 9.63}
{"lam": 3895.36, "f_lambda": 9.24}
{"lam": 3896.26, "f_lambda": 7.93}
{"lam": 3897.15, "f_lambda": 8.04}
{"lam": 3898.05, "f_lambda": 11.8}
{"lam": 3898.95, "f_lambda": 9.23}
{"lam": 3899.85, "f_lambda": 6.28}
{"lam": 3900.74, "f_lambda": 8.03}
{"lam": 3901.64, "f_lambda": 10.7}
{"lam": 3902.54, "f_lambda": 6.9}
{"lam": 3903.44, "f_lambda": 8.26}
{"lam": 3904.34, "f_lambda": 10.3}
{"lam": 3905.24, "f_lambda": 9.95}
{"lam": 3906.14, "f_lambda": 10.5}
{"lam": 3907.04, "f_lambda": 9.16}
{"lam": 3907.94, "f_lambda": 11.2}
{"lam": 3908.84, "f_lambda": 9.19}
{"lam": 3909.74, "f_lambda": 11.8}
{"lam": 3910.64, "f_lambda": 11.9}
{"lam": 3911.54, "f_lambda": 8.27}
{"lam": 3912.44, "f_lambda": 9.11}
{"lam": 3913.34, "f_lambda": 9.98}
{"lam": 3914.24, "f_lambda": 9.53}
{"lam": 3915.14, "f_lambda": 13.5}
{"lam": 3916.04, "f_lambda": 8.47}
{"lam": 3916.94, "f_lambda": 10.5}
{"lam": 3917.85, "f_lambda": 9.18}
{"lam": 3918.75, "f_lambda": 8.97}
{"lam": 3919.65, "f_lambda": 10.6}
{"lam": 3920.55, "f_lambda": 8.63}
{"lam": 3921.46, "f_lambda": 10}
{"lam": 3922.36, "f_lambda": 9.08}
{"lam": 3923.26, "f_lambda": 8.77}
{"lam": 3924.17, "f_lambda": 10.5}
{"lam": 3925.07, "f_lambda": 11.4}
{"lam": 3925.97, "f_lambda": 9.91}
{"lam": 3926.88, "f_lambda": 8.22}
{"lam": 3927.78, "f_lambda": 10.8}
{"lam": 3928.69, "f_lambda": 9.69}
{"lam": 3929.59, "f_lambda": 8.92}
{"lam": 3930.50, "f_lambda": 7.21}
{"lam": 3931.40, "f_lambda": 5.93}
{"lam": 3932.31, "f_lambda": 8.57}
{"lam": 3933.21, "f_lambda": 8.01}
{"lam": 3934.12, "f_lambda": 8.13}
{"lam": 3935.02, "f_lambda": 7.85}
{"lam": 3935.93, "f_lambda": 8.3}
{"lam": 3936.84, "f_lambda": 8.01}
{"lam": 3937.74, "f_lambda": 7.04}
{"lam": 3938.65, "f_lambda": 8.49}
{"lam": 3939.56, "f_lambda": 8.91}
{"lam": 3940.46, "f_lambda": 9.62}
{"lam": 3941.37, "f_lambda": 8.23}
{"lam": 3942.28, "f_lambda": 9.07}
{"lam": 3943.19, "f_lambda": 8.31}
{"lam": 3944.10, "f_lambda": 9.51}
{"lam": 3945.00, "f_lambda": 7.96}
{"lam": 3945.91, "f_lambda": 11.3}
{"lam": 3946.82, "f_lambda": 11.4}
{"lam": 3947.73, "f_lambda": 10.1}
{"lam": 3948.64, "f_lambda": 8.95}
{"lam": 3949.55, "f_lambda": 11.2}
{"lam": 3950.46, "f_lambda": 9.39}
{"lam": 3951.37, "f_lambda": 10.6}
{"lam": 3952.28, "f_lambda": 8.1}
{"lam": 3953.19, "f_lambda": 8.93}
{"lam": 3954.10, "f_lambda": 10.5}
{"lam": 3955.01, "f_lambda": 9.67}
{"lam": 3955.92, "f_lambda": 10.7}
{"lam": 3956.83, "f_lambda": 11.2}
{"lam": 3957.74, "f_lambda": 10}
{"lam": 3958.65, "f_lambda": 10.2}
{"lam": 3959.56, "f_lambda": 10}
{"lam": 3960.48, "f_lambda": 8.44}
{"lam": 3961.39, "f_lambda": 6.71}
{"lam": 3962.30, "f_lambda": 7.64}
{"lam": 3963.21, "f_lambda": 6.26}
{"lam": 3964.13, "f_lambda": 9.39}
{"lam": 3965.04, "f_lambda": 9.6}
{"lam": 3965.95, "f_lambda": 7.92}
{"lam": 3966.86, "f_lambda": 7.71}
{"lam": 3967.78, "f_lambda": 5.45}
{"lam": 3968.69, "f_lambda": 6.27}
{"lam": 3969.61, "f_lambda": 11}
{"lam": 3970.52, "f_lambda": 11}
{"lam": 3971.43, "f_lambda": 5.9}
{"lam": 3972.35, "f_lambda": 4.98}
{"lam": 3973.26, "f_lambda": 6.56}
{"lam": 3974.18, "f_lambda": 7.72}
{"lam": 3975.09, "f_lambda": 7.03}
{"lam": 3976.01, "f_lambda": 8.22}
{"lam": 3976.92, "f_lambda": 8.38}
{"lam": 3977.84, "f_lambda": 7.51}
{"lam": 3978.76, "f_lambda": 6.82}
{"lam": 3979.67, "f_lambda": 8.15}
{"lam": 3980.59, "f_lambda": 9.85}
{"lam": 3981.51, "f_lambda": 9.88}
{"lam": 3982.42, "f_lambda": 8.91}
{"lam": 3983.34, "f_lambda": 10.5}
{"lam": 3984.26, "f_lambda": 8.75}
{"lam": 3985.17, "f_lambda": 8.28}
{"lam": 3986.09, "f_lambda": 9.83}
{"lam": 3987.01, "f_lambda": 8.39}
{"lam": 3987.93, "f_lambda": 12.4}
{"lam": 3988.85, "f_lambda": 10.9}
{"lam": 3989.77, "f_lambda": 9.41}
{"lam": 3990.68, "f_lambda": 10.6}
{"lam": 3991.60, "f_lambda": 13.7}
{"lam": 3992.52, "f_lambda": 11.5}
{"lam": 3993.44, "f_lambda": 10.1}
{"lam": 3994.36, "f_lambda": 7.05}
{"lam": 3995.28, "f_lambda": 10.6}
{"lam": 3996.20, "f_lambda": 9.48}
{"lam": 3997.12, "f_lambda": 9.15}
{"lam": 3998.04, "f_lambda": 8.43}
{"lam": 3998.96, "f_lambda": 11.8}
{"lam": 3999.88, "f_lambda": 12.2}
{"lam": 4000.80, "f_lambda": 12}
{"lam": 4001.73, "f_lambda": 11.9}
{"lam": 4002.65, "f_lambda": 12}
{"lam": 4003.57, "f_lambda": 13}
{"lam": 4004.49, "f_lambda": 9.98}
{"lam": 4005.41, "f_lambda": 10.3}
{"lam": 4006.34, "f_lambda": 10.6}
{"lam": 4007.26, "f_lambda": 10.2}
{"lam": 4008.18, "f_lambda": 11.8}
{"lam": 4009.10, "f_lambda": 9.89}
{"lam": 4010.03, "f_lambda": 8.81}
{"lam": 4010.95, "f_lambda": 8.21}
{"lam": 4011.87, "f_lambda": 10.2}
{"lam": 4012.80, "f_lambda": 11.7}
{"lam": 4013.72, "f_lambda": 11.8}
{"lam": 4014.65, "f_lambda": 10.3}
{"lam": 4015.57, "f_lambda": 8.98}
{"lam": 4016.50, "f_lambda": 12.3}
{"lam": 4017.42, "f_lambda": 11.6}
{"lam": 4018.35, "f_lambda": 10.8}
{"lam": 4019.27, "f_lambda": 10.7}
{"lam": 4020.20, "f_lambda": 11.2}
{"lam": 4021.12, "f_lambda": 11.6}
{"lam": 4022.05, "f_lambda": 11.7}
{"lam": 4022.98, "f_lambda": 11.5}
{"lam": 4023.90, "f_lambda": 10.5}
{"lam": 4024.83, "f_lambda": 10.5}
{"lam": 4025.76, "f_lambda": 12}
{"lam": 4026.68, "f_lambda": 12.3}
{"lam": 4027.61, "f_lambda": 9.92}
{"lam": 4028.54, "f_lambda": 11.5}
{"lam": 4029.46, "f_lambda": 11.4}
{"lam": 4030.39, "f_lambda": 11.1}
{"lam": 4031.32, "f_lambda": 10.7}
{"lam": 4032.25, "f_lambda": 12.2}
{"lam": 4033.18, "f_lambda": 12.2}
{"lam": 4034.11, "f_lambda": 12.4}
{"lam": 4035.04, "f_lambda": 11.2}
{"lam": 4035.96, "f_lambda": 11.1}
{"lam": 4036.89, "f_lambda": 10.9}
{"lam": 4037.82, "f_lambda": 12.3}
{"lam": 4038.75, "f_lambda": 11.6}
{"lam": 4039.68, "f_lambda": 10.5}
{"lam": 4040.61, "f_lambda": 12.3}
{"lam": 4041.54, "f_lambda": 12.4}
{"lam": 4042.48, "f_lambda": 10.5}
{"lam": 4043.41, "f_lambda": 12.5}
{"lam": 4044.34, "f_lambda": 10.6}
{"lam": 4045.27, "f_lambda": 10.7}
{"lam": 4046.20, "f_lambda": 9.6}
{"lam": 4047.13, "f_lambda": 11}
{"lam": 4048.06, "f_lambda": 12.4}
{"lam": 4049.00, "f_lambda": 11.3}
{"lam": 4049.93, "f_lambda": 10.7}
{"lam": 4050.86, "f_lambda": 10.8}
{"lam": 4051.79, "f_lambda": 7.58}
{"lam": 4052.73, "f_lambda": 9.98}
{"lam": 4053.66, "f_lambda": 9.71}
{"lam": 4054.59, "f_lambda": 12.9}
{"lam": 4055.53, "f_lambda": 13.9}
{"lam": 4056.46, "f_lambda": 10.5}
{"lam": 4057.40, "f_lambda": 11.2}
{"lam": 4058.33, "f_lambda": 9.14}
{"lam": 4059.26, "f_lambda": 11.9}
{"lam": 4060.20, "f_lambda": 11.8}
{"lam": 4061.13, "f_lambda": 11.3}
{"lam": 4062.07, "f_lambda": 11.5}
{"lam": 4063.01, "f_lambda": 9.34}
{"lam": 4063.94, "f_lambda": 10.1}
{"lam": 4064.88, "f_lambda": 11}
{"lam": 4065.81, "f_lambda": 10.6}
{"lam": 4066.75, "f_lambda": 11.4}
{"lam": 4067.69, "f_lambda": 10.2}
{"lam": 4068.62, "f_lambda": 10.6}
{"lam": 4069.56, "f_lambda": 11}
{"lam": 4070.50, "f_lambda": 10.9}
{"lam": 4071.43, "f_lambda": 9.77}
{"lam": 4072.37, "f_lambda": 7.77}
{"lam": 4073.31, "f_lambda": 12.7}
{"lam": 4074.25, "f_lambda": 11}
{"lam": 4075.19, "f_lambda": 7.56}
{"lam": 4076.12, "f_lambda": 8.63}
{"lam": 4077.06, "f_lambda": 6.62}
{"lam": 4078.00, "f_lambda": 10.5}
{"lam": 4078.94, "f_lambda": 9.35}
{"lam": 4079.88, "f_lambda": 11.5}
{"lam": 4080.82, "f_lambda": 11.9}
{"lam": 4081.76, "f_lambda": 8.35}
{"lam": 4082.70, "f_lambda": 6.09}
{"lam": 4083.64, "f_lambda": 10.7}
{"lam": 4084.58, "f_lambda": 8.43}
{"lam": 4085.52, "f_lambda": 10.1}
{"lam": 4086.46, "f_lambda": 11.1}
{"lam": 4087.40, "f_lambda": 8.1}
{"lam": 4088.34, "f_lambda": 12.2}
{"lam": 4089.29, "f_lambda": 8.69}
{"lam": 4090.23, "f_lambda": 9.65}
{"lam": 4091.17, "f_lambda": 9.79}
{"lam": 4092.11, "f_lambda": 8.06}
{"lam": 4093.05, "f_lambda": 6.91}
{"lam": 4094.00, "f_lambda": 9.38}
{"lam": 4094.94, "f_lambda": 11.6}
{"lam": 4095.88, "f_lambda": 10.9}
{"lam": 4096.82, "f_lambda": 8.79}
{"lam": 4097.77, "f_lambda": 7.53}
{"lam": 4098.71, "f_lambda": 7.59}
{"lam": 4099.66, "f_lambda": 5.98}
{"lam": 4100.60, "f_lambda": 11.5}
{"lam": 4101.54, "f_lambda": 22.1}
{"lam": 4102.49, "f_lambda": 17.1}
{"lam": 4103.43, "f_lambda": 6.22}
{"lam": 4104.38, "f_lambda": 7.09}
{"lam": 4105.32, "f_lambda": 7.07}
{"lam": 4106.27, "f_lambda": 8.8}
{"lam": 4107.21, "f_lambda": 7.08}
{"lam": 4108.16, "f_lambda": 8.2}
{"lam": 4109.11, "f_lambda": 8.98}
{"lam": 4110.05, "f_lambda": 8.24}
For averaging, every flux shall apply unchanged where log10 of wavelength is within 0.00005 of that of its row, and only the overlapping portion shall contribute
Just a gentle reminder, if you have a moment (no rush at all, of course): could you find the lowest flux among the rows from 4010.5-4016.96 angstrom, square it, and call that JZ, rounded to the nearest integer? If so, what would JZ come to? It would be 67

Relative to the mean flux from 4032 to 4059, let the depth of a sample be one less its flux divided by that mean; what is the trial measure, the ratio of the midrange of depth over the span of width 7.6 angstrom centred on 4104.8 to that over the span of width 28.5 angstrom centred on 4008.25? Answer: -2.6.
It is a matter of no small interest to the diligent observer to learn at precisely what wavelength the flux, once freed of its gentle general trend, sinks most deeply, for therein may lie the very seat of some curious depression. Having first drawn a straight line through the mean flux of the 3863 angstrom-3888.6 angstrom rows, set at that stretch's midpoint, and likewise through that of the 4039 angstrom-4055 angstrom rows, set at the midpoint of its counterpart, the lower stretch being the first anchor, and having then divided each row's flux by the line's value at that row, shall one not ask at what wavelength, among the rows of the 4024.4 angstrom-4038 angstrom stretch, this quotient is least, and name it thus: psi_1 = 4027.61 angstrom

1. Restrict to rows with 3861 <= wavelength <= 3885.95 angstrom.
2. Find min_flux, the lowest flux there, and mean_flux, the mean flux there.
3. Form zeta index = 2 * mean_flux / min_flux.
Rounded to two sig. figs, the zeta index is 4.0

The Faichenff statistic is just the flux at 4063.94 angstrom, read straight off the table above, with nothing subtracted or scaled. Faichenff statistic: 10.1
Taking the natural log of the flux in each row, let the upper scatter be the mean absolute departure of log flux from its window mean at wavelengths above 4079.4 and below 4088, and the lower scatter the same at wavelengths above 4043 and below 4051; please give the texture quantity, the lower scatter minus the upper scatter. -0.12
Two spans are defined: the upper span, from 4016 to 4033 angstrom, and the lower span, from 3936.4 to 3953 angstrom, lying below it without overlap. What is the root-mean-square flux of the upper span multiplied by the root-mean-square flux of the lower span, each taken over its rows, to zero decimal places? 106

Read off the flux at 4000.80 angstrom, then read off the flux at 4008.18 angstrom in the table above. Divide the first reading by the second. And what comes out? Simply 1.02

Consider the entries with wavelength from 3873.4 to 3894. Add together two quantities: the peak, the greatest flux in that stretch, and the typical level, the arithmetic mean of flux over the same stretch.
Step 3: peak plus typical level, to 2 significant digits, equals 24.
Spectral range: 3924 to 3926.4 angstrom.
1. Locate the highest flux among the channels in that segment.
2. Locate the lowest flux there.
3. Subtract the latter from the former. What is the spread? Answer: 1.5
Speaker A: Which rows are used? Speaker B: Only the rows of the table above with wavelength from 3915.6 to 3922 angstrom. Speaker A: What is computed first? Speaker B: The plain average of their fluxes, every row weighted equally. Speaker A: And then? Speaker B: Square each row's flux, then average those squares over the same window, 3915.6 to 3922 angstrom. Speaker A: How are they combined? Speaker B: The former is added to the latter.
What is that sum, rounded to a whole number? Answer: 100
